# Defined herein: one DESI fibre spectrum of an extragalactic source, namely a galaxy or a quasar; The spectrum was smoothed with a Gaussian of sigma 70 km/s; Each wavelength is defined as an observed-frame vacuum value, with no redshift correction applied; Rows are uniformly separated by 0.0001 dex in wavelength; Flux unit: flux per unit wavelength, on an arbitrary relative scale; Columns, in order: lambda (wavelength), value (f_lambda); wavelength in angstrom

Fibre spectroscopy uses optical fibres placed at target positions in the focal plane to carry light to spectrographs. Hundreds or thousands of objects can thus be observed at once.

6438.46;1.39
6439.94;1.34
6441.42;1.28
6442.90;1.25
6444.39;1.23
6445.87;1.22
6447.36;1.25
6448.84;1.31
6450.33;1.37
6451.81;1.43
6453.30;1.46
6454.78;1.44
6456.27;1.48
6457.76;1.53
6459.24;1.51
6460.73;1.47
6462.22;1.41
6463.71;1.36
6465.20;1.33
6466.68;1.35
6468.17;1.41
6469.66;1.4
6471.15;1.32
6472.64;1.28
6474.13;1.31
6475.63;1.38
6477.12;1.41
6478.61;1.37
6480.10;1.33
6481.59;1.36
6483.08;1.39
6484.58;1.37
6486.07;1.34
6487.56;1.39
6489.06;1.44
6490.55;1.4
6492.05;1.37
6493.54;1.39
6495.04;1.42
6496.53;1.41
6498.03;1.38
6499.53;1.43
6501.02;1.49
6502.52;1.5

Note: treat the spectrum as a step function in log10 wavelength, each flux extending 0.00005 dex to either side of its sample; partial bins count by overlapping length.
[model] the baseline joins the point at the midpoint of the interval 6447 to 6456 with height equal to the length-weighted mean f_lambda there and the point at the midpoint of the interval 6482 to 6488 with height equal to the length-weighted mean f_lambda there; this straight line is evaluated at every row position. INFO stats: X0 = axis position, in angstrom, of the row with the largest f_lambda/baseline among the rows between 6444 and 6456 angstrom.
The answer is 6453.30 angstrom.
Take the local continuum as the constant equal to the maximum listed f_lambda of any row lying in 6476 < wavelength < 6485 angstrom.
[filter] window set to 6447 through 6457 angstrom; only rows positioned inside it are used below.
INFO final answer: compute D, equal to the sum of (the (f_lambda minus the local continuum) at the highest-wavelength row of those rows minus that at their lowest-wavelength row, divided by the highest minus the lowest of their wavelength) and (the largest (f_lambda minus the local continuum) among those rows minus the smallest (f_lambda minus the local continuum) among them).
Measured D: 0.26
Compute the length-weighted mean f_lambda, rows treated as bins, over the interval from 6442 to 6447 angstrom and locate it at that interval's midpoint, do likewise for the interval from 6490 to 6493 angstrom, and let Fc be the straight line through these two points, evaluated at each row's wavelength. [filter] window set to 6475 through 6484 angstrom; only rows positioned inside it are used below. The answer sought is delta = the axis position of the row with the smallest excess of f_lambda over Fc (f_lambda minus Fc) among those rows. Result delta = 6480.10 angstrom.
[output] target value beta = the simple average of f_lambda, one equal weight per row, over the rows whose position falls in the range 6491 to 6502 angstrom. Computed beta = 1.41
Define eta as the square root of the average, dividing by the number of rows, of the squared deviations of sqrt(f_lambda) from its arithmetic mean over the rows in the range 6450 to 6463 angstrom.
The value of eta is 0.0194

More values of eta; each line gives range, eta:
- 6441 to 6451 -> 0.0214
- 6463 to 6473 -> 0.0181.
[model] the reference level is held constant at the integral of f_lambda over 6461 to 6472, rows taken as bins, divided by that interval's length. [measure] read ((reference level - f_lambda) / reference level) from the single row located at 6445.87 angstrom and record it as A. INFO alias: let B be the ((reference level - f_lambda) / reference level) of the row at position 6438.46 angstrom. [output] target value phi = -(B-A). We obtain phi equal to 0.12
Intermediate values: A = 0.11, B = -0.01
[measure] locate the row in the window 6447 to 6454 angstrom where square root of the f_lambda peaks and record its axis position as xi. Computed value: 6453.30 angstrom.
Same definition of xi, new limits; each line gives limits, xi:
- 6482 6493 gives 6489.06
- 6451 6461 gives 6457.76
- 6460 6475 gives 6460.73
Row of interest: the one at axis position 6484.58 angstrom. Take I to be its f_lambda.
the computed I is 1.37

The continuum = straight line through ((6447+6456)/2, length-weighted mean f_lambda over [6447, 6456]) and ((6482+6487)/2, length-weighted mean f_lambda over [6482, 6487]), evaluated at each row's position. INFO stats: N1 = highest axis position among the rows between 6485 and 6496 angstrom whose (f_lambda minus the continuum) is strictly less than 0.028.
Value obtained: 6493.54 angstrom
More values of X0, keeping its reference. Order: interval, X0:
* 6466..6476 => 6468.17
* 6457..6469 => 6457.76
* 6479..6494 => 6489.06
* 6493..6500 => 6499.53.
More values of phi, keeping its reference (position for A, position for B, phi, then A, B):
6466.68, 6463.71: 0.01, 0.02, 0.01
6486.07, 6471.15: -0.01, 0.02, 0.04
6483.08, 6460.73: 0.06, -0.01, -0.07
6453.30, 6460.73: 0.01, -0.06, -0.07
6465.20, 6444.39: -0.07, 0.03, 0.10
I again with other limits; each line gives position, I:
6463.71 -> 1.36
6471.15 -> 1.32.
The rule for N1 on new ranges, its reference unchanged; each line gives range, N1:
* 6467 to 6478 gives 6475.63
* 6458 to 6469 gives 6466.68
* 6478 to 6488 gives 6487.56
